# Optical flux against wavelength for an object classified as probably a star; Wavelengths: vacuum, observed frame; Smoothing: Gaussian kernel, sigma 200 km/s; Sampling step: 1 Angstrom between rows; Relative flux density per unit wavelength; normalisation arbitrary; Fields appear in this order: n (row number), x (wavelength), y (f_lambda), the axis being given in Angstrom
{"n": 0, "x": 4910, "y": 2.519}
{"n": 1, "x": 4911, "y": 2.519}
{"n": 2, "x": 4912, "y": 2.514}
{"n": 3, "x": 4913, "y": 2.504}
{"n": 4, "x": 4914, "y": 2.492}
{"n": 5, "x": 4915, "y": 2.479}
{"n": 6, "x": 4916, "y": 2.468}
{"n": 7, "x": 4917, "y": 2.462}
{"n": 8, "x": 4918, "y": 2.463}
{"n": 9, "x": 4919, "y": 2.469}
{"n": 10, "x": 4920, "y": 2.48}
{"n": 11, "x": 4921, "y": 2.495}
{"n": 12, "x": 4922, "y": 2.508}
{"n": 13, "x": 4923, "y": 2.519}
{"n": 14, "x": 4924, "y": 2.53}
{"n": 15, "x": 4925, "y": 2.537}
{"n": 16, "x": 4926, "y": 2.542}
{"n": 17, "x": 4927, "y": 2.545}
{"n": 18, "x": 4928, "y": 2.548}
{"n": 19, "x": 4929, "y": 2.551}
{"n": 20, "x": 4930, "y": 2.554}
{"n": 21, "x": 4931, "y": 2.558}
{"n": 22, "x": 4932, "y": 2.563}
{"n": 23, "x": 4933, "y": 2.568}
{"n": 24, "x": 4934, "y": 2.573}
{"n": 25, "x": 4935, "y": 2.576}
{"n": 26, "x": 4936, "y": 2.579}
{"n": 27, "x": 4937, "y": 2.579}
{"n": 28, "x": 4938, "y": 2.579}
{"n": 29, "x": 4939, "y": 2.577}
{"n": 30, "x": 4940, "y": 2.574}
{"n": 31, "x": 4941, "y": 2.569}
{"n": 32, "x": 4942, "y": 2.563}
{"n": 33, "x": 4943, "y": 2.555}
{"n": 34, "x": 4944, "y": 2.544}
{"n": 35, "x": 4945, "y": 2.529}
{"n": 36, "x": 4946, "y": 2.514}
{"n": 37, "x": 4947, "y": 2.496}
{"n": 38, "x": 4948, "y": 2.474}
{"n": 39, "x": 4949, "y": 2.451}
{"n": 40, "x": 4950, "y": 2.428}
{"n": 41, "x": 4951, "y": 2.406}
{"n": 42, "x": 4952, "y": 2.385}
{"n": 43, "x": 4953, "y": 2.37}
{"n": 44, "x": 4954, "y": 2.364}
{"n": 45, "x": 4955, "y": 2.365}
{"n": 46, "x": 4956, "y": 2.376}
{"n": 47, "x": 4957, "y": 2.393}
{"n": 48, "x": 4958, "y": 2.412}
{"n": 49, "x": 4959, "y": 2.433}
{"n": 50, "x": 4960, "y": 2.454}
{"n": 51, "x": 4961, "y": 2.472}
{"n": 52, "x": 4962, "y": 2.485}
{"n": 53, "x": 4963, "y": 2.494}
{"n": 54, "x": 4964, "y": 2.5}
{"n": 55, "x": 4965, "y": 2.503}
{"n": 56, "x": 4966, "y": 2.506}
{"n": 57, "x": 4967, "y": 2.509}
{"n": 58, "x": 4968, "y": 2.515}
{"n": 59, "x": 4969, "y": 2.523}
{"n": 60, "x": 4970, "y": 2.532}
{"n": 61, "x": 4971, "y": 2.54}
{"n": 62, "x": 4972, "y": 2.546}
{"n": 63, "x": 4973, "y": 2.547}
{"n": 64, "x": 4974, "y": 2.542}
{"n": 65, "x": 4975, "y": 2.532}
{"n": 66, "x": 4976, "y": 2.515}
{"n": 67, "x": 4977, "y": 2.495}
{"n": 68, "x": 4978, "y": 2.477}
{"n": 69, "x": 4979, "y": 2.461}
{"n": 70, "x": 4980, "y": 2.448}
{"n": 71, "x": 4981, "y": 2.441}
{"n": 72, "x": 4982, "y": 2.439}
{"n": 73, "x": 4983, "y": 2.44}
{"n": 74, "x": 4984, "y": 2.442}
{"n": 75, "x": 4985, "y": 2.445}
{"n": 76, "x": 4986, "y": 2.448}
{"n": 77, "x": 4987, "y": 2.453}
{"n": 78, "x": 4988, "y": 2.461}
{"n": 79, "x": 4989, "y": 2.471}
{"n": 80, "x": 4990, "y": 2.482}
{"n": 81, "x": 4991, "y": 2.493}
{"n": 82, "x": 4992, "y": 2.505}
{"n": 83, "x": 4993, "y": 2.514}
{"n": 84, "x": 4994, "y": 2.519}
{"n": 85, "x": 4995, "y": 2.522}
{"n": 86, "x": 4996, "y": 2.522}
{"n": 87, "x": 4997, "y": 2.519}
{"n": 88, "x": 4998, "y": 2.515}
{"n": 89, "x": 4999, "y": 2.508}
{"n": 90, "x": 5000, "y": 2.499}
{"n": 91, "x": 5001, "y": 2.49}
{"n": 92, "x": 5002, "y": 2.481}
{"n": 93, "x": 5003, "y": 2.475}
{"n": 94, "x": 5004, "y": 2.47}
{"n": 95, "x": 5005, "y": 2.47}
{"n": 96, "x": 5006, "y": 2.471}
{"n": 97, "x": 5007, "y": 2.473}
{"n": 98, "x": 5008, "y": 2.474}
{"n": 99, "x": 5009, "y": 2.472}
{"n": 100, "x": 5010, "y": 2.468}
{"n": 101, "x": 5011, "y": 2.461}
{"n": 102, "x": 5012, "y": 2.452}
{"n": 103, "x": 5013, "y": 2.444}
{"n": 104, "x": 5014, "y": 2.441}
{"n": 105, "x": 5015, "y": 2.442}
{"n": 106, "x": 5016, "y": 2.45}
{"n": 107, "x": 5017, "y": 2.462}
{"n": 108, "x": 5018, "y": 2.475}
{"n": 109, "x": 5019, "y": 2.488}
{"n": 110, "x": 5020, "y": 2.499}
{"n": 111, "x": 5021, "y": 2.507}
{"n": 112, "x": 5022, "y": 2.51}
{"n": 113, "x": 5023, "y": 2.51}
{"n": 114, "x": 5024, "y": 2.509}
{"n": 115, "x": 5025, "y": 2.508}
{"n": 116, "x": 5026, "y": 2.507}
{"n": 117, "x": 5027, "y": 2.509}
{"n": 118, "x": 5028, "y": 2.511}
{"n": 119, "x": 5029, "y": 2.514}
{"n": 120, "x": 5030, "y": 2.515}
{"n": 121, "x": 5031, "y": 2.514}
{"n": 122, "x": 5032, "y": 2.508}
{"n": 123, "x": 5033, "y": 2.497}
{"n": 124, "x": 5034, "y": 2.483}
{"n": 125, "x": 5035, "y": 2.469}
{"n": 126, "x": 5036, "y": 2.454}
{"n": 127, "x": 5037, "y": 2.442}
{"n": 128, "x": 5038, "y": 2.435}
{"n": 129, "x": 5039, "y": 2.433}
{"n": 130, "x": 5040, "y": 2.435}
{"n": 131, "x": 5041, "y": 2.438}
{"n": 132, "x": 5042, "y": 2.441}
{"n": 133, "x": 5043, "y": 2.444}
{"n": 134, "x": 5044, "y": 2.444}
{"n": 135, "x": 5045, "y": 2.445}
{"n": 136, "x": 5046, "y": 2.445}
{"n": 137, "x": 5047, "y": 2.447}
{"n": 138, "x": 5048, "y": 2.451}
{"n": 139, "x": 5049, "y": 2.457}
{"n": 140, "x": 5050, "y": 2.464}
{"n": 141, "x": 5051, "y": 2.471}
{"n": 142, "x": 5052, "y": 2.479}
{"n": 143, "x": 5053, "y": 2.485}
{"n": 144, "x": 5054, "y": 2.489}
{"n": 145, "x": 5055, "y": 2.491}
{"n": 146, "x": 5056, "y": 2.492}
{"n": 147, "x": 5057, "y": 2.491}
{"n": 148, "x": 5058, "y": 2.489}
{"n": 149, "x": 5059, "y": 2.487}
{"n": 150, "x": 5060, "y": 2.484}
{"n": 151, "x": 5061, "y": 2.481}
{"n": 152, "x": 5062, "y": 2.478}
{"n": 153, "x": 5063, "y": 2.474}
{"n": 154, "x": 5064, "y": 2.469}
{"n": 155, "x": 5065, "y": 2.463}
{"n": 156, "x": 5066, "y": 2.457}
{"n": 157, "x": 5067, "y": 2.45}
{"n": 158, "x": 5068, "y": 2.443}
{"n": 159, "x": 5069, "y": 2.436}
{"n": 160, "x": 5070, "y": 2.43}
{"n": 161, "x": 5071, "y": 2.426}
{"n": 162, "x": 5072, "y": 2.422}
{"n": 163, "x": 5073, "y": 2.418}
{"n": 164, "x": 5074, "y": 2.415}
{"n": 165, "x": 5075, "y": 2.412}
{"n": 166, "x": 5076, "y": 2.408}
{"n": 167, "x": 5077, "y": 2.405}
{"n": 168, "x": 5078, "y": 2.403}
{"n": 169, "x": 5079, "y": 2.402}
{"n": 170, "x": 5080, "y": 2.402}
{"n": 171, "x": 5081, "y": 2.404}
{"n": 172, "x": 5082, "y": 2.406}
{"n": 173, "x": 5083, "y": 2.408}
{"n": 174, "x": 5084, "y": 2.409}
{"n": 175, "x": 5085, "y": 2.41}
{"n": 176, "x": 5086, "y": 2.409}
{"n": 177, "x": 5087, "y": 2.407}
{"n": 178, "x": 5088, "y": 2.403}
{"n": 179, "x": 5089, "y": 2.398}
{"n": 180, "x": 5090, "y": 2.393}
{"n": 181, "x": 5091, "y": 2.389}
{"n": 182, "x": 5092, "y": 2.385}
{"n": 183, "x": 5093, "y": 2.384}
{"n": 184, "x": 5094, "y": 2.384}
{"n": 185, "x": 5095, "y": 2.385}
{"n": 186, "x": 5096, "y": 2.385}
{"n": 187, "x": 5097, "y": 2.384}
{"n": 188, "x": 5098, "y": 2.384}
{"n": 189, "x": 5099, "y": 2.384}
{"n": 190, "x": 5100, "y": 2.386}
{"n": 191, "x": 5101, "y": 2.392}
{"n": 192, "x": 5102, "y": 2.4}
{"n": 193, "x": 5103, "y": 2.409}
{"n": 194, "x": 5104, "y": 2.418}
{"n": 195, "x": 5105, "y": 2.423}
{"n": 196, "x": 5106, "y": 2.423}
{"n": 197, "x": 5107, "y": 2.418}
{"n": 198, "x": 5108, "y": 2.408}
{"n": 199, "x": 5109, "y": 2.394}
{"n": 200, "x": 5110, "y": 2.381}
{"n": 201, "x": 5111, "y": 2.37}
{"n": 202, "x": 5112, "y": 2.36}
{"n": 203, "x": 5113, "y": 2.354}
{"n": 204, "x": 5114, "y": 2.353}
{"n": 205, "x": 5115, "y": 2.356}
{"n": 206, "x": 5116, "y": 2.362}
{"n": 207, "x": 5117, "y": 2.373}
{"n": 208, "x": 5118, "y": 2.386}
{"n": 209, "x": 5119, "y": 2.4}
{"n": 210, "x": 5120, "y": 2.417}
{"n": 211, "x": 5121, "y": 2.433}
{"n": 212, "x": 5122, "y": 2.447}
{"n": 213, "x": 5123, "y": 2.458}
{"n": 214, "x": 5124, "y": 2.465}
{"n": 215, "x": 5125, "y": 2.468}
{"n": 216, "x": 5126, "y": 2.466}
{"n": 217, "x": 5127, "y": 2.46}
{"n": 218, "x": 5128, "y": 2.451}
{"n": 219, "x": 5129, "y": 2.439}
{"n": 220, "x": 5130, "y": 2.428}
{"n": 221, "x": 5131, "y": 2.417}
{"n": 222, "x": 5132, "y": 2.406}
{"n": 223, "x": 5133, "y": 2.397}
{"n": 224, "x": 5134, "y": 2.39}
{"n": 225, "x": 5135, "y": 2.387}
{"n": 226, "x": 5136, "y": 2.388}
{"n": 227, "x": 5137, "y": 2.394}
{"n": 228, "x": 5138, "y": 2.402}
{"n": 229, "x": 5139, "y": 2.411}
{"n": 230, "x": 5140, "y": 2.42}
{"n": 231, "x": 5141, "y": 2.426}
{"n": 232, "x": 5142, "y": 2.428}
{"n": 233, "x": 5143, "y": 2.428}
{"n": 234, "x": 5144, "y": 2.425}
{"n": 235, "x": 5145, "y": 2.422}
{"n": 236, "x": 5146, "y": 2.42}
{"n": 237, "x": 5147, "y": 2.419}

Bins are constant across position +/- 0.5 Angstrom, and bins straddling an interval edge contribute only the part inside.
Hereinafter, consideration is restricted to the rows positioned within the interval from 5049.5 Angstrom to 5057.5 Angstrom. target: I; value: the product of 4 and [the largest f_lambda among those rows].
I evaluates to 10.0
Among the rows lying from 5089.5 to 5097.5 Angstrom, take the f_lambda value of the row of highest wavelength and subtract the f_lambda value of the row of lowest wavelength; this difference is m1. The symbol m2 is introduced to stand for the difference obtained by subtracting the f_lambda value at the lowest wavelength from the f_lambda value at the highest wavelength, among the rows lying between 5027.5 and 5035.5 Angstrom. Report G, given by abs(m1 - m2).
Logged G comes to 0.033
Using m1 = -0.009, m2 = -0.042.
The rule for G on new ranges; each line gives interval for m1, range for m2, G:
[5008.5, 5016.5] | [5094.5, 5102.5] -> 0.037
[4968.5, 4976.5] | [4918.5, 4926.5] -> 0.081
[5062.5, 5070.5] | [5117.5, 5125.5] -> 0.126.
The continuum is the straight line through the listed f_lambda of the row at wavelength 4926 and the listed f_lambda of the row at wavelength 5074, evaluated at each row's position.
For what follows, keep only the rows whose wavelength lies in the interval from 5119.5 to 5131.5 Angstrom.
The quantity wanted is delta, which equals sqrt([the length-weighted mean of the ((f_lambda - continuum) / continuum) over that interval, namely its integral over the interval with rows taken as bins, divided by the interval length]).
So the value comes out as 0.178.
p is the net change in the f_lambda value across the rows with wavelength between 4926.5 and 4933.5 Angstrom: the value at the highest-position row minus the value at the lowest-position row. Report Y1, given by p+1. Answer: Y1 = 1.02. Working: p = 0.023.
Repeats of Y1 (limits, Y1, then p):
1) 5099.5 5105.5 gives 1.04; 0.037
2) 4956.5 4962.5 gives 1.09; 0.092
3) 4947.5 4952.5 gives 0.91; -0.089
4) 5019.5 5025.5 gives 1.01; 0.009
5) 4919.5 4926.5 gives 1.06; 0.062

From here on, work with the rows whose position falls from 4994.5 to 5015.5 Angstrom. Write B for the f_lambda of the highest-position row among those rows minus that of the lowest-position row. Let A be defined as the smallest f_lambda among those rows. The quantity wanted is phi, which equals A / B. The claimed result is -31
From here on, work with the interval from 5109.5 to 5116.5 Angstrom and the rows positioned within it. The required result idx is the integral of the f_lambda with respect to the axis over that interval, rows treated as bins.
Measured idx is 17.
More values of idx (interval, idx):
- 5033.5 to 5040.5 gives 17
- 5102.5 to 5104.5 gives 5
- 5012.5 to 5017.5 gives 12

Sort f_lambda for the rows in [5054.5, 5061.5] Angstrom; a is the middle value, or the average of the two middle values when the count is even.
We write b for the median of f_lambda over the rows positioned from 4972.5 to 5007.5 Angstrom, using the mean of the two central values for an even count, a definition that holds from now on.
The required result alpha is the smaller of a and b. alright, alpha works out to 2.48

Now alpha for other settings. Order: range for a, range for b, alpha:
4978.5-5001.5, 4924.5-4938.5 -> 2.48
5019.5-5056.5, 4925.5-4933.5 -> 2.48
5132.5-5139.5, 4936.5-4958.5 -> 2.39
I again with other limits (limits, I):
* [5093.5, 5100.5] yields 9.5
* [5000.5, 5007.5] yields 10.0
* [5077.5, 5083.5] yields 9.6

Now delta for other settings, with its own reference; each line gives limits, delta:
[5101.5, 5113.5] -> 0.065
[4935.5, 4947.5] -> 0.102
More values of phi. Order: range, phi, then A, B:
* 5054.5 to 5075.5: -31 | 2.412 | -0.079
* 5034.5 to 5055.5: 111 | 2.433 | 0.022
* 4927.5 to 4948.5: -33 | 2.474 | -0.074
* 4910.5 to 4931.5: 63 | 2.462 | 0.039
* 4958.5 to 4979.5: 87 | 2.433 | 0.028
